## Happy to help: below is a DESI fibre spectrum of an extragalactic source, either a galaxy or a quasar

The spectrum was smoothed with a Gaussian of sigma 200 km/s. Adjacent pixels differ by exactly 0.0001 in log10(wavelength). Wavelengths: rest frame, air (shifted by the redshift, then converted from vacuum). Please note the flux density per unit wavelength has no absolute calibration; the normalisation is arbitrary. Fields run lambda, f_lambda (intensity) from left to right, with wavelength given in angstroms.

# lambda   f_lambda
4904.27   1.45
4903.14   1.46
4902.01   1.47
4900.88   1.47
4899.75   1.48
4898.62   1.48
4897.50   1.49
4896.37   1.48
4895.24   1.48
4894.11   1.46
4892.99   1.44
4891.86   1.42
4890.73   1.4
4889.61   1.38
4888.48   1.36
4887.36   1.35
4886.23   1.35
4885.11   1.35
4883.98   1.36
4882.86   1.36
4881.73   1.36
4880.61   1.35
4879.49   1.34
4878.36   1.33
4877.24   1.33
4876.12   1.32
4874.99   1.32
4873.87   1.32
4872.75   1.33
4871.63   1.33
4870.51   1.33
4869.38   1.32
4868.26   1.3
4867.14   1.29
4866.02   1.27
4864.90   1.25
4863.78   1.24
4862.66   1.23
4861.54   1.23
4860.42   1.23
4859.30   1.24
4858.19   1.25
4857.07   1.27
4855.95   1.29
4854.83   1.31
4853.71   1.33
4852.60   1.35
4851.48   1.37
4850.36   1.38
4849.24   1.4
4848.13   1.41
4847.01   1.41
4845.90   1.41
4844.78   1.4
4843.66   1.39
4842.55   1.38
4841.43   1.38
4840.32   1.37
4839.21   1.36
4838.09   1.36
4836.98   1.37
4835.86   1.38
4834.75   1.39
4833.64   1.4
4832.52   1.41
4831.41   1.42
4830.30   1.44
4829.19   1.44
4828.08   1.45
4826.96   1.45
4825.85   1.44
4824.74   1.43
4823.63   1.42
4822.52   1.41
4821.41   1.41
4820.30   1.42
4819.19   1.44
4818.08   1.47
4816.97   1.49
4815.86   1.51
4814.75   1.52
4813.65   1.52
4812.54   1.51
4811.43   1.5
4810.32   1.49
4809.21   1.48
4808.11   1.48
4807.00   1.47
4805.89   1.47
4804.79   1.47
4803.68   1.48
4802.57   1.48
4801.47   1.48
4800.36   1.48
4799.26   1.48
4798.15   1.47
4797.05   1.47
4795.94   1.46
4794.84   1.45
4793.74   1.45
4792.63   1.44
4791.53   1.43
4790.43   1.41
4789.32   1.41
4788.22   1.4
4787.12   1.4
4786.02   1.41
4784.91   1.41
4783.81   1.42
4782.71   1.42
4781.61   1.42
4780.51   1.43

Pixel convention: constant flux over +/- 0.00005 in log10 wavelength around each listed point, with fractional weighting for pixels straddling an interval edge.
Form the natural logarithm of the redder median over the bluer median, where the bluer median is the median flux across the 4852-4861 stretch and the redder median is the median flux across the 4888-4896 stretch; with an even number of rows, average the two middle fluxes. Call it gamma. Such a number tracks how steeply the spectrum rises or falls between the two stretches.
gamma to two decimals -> 0.10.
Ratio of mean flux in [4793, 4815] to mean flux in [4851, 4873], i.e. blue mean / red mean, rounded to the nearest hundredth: 1.15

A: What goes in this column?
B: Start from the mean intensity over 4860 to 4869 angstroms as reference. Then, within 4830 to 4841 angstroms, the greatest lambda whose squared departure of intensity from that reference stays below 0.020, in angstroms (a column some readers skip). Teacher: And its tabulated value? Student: 4840.32 angstroms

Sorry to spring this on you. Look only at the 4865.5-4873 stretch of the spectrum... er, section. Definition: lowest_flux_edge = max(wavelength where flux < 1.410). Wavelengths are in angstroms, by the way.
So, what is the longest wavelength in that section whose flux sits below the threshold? 4872.75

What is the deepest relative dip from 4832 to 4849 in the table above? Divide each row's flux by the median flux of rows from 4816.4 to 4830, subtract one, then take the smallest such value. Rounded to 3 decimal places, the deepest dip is -0.056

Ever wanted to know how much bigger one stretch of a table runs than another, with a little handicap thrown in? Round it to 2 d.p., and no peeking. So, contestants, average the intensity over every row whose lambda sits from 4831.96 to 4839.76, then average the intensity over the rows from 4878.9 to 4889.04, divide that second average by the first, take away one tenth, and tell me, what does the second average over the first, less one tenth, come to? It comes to 0.88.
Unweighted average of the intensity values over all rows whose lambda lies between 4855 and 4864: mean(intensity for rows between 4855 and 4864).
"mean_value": 1.25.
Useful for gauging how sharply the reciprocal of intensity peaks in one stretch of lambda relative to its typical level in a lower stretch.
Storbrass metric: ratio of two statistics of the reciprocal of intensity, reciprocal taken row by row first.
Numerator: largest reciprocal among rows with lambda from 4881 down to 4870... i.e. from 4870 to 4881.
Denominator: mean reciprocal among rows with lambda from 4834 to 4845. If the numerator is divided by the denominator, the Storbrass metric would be 1.04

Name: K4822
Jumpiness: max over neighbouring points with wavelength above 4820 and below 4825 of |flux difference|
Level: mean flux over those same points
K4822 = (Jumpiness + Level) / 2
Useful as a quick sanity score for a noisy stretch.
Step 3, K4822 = 0.714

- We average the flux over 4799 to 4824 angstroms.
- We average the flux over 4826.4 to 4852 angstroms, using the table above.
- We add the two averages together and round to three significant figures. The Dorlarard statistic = 2.87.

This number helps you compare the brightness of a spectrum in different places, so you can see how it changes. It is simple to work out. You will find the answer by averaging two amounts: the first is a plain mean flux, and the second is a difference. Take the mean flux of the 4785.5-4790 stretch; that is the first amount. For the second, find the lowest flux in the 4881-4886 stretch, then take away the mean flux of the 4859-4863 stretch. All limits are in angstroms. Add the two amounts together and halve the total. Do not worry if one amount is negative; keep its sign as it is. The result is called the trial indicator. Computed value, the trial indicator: 0.76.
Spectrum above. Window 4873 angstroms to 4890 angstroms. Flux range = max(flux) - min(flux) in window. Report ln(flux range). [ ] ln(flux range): -2.8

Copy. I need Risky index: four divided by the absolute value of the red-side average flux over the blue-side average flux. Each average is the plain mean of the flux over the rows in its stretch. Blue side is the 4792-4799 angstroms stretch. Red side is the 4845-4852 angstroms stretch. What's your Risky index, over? 4.17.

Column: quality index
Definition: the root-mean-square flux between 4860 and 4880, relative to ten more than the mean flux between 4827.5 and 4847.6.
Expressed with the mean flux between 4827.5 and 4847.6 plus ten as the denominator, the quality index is 0.114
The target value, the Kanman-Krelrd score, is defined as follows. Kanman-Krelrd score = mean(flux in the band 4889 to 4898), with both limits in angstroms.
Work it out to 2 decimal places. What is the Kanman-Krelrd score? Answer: 1.44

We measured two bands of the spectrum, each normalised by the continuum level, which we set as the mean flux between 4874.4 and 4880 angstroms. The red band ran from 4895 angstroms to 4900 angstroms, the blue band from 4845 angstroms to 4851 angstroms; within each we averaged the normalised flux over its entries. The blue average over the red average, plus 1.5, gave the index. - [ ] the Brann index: 2.45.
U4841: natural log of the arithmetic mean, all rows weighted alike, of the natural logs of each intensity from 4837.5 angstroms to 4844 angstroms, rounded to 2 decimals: -1.15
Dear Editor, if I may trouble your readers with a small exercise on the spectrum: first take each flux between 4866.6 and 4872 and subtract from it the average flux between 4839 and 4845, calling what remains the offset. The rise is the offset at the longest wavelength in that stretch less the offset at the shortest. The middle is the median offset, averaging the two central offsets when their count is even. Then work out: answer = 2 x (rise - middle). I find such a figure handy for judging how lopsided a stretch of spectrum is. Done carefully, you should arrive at 0.20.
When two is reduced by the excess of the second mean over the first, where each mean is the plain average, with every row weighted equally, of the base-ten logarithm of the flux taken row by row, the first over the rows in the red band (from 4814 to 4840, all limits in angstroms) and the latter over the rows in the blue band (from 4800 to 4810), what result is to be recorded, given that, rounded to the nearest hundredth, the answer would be 1.99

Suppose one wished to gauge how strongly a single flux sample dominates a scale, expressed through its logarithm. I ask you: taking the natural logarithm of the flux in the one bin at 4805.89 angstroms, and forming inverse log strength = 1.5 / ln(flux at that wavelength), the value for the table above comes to 3.89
